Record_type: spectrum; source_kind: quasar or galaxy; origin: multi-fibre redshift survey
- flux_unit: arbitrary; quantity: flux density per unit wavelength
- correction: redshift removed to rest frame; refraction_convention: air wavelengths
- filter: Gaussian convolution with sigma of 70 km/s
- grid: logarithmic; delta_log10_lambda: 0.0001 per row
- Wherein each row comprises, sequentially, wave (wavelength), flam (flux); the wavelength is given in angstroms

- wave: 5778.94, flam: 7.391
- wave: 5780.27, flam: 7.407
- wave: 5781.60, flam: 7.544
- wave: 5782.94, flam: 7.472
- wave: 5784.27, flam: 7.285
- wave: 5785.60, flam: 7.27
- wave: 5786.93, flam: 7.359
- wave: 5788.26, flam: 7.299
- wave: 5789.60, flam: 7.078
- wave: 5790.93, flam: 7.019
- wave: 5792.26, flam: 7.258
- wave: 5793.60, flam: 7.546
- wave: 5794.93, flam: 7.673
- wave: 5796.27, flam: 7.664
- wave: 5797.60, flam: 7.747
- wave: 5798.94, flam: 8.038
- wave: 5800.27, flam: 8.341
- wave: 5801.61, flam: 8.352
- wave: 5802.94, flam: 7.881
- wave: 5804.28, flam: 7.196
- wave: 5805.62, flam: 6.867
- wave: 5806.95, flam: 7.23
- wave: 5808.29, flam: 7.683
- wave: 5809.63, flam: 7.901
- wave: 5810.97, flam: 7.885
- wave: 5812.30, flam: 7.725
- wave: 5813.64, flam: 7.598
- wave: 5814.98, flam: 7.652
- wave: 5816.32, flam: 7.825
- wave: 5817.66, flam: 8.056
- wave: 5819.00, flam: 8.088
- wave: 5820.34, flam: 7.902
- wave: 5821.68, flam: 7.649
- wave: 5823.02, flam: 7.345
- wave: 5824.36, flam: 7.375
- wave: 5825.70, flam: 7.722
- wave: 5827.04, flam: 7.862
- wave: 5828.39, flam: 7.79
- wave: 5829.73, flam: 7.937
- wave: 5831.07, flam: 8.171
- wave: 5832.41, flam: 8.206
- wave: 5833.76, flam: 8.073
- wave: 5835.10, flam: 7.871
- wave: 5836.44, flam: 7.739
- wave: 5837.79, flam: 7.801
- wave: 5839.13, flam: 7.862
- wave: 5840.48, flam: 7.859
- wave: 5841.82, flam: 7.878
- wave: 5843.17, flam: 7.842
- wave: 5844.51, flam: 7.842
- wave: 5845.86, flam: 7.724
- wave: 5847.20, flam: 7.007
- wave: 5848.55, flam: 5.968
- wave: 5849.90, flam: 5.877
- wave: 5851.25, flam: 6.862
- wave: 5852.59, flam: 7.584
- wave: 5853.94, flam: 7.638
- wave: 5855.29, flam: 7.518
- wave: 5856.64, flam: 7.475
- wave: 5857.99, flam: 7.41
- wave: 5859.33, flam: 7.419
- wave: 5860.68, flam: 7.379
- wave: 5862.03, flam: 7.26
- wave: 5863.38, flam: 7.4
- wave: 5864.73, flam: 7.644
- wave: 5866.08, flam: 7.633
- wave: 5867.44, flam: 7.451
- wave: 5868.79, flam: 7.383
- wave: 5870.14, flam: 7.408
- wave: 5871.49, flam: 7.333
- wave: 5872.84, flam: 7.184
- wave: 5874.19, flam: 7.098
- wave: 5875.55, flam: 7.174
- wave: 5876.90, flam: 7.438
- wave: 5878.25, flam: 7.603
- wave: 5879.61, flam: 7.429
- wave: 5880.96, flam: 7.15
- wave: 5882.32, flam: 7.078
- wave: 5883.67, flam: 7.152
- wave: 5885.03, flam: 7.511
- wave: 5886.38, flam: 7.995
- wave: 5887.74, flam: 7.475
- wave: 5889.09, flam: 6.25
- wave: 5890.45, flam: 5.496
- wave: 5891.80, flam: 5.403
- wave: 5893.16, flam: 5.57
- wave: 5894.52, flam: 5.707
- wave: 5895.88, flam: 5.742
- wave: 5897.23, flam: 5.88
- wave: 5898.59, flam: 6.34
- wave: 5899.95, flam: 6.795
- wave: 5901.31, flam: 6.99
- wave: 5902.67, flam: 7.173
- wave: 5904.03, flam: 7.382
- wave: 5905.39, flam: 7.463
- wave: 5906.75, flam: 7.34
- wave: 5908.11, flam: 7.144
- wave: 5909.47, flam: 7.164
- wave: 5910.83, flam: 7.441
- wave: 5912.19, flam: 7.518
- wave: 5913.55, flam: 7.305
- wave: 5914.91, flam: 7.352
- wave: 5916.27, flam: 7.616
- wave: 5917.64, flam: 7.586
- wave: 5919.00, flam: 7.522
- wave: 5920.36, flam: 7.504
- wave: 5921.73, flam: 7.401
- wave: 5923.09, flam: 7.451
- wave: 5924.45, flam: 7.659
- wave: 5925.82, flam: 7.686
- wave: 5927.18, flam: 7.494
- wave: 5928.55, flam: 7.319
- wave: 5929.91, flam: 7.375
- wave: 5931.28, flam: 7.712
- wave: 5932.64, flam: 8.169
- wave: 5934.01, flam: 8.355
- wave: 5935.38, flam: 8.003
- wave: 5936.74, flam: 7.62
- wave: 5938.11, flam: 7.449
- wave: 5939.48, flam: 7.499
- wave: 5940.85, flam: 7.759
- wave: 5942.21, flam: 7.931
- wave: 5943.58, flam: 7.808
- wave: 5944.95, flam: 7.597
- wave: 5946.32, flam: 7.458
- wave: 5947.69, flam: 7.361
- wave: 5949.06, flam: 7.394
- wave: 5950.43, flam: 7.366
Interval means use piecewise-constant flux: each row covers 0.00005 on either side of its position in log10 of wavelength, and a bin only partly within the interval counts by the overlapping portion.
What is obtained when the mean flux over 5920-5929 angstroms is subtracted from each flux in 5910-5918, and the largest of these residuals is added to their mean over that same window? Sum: 0.1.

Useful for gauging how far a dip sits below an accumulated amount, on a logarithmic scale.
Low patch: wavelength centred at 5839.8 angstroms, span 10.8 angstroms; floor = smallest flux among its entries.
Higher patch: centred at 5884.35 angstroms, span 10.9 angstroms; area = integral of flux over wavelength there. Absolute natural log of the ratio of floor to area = 2.32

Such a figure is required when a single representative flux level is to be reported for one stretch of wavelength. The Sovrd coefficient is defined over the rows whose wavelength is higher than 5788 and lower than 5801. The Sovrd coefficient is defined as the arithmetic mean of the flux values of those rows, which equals 7.57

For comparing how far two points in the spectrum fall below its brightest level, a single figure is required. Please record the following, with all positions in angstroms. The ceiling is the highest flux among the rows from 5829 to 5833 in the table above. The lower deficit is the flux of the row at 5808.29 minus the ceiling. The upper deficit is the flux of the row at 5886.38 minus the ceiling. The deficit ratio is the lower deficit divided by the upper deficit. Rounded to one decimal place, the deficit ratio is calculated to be 2.5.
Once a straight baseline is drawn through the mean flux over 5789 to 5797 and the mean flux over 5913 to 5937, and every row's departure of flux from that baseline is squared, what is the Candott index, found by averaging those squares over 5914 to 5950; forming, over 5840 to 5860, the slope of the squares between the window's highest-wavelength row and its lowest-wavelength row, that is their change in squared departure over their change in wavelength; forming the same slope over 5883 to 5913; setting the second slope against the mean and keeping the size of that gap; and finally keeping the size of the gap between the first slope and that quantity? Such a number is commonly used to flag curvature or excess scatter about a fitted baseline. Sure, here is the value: 0.08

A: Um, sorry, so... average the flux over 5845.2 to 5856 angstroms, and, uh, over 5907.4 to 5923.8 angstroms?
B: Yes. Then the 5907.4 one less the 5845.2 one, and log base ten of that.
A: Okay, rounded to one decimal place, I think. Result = -0.4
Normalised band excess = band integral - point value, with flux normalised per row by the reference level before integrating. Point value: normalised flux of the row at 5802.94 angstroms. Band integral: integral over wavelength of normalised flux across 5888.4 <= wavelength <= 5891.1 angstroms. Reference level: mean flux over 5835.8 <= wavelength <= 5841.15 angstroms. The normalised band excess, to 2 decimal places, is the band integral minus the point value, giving 1.03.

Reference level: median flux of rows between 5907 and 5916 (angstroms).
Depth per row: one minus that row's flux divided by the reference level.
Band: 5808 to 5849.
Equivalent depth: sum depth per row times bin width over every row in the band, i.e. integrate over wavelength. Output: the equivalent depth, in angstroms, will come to -2.3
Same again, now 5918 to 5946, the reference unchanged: -1.3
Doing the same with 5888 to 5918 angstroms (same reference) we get 2.3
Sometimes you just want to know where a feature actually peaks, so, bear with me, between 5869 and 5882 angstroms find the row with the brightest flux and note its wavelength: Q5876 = 5878.25 angstroms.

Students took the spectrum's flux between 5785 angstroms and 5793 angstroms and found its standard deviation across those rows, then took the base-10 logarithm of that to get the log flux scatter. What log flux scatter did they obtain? -0.9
